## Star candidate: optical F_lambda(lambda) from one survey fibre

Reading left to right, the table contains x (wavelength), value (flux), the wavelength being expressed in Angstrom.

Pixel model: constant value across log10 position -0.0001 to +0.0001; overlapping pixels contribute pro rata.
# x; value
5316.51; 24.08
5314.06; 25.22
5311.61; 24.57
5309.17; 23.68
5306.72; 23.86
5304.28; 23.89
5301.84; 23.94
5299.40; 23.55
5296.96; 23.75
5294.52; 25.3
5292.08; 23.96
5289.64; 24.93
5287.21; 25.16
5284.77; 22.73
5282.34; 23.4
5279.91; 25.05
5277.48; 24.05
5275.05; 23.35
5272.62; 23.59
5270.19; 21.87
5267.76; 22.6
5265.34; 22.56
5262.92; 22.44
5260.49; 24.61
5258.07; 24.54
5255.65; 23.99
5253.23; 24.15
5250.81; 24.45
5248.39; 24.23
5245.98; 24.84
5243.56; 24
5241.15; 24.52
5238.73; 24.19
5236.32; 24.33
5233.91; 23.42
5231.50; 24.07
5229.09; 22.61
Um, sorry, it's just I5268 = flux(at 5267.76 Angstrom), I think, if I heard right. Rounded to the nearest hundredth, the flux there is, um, 22.60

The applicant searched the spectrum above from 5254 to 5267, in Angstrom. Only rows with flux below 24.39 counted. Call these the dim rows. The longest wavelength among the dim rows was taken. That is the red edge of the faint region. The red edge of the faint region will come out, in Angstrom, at 5265.34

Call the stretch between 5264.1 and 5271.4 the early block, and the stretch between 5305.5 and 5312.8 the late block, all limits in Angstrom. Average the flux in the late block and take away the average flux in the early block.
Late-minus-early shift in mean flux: 1.7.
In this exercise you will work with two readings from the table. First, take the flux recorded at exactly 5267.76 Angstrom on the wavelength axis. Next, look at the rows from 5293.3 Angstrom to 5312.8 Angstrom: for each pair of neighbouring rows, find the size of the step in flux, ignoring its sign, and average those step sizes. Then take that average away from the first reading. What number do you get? 22.1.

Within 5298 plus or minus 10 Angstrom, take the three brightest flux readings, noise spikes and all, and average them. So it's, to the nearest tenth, 24.7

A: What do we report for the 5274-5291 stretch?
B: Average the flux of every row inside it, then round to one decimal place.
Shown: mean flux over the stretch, 24.1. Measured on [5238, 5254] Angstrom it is 24.3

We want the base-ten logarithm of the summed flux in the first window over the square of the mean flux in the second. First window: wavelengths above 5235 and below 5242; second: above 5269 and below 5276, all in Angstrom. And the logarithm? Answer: -0.857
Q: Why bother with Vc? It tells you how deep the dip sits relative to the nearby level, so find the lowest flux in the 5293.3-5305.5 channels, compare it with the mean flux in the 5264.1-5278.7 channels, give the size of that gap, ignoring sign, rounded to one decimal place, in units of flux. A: 0.5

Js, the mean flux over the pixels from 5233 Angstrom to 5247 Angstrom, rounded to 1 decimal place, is 24.2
